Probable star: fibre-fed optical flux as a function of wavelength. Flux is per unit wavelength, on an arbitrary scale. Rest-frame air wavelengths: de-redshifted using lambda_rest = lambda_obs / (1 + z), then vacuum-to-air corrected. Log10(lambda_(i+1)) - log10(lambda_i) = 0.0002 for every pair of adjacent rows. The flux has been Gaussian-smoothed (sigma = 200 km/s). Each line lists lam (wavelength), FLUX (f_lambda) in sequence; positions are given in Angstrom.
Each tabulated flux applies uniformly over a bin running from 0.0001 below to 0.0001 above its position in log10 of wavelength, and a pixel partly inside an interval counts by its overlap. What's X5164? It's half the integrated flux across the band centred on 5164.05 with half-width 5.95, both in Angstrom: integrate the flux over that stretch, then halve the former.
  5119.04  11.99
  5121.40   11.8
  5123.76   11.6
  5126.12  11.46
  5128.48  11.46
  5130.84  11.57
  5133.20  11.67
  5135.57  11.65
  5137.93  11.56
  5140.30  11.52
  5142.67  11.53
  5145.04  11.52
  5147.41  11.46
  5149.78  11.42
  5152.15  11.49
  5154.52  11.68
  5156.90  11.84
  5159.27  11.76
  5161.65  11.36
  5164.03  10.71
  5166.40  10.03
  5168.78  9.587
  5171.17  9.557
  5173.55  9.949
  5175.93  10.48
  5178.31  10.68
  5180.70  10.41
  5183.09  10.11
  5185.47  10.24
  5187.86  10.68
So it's 63.5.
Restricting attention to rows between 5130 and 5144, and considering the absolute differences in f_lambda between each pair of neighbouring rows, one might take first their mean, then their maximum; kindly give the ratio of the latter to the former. 1.92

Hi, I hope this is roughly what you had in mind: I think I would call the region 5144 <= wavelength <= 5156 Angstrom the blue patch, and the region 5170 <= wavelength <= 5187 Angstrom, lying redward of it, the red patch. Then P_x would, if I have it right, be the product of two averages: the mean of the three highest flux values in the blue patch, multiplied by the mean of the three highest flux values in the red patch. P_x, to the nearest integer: 122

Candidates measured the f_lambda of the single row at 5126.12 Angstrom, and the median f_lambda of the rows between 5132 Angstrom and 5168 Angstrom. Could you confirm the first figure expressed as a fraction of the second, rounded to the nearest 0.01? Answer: 0.99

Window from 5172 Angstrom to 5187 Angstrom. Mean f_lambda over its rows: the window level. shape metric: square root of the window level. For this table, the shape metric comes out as 3.21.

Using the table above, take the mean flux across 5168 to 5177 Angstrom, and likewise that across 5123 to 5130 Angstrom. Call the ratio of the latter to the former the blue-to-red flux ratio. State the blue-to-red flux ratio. 1.16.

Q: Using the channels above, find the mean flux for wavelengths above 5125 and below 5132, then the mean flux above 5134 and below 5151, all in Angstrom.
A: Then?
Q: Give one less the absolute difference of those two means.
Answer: 1.0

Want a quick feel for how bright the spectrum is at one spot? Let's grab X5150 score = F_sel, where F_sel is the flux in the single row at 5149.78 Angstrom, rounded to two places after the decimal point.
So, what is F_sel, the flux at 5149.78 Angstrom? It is 11.42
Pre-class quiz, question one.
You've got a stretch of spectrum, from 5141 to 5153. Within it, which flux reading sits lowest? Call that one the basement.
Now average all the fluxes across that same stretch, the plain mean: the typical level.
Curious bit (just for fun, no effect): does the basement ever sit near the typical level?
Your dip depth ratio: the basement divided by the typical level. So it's 0.994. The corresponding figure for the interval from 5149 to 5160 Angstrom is 0.981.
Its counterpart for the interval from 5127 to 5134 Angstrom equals 0.991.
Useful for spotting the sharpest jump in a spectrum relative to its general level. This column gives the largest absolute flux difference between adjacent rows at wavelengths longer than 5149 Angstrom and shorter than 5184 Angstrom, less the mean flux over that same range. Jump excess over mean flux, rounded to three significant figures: -10.1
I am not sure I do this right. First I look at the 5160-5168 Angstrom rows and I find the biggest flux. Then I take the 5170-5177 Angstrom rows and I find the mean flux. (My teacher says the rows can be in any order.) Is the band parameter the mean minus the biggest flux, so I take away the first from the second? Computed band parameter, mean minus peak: -1.36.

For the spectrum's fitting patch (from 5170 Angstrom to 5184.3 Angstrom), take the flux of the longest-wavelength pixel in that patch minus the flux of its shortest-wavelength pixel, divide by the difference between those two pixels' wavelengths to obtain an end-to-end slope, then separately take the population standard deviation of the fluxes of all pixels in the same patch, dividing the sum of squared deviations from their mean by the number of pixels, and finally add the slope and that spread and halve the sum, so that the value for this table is 0.21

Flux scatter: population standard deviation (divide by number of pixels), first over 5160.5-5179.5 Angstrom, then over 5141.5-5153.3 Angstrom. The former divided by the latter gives 14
